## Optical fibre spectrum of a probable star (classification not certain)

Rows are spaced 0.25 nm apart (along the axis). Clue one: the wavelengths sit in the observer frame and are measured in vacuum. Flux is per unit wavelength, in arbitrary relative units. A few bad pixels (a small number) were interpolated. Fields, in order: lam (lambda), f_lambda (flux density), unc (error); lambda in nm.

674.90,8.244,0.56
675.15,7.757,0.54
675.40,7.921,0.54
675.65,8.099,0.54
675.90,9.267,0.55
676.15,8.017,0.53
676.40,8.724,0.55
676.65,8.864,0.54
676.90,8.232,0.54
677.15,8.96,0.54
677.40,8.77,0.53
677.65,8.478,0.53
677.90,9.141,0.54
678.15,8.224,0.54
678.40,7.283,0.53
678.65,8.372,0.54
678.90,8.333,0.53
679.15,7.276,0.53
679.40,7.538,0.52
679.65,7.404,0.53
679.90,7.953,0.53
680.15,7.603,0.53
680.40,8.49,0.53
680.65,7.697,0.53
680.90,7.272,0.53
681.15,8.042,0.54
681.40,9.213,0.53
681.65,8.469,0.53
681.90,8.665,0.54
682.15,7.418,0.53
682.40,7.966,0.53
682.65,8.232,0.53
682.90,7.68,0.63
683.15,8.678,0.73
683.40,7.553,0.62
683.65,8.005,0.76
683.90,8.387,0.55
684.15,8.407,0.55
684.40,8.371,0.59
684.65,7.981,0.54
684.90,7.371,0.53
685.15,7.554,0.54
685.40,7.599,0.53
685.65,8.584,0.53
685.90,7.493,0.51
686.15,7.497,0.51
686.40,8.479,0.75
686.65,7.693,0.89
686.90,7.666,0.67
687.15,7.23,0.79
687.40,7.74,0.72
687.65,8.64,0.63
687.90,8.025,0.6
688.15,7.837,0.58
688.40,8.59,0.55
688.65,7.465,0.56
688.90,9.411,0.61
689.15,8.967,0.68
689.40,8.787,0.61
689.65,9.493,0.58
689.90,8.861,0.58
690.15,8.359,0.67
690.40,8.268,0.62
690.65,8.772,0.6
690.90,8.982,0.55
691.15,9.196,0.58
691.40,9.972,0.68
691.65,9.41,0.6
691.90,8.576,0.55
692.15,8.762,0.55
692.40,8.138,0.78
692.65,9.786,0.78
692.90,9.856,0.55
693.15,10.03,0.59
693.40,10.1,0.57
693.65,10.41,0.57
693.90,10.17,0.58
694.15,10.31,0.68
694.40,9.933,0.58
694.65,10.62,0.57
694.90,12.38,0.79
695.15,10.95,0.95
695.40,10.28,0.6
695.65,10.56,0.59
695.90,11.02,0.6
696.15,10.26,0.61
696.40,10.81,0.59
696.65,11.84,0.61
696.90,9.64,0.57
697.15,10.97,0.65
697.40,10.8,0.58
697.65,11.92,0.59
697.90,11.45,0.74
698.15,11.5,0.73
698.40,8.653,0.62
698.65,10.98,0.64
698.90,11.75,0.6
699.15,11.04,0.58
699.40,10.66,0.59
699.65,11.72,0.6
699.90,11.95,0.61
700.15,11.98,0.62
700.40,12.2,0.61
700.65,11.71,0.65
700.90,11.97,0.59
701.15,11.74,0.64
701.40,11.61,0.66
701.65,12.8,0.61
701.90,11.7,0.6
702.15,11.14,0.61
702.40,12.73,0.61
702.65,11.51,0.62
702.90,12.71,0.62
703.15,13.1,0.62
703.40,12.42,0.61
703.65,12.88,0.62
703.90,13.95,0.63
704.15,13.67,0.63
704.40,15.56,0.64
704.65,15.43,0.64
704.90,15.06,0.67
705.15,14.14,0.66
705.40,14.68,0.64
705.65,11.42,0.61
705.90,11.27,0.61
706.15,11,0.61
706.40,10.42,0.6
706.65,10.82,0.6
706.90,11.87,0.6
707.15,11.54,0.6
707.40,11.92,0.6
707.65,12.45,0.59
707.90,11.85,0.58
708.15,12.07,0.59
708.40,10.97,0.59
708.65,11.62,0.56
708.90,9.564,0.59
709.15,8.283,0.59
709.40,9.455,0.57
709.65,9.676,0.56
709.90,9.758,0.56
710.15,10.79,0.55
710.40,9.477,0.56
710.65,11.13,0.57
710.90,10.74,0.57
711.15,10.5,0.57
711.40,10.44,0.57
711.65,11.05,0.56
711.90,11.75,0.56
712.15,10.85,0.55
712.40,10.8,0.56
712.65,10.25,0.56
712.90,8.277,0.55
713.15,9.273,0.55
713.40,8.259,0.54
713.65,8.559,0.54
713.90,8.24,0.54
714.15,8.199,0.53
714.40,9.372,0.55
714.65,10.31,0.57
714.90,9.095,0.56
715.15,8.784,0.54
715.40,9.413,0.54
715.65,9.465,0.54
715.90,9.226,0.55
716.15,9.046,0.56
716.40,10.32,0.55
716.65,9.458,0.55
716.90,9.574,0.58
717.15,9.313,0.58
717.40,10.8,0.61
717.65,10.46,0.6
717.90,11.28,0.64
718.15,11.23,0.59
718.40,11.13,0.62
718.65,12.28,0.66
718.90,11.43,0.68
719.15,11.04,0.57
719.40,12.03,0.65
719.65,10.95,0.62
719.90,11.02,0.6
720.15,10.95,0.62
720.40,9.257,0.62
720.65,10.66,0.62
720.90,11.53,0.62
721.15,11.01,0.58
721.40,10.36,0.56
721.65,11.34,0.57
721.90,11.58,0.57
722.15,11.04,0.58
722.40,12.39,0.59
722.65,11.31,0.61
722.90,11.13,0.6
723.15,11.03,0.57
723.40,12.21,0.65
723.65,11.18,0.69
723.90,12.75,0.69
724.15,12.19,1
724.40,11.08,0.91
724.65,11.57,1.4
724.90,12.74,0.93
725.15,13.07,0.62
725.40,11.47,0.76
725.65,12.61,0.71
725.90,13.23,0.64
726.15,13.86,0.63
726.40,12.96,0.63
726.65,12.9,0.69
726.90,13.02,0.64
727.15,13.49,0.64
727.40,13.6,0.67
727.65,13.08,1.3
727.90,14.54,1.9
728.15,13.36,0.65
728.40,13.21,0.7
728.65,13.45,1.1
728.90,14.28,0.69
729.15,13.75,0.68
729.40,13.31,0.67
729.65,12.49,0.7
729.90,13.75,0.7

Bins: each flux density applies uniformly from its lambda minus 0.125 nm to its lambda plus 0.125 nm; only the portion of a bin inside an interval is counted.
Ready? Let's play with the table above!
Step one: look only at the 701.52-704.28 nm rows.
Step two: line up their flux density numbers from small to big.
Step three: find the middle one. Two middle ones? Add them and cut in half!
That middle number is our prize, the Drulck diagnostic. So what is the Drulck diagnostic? 13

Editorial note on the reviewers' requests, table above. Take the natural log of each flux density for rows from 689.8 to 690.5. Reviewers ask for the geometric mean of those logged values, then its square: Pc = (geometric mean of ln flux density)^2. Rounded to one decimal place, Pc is 4.6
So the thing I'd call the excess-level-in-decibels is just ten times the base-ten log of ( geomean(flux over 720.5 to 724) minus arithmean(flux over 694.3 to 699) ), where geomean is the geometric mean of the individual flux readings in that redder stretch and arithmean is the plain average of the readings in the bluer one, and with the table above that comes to -2.9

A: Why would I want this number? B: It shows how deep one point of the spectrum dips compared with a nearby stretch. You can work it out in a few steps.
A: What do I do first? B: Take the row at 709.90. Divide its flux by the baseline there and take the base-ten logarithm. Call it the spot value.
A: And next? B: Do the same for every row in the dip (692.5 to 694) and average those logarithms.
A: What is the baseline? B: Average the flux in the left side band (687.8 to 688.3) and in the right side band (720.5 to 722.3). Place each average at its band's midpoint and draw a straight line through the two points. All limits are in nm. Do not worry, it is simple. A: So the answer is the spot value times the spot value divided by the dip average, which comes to 0.00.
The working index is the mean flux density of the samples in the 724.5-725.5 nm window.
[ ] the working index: 12.2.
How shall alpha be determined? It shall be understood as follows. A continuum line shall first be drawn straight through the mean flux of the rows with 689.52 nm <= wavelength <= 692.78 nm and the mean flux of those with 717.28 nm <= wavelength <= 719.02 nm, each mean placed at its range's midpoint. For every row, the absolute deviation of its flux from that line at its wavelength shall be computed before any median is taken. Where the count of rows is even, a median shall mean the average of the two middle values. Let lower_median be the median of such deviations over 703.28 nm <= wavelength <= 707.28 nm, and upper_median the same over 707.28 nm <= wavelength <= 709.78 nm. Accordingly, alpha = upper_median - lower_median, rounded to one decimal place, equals -1.3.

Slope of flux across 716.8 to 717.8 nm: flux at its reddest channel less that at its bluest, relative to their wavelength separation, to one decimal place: 1.2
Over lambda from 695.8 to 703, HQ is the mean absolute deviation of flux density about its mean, 0.65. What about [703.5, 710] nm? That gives 1.55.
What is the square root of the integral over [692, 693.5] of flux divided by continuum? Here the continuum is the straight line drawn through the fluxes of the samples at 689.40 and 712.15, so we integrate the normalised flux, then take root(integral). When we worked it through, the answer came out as 1.25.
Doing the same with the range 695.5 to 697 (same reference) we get 1.31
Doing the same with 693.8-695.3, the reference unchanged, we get 1.32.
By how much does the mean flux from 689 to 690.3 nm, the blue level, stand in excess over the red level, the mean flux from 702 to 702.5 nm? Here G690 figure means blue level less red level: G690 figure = -3.0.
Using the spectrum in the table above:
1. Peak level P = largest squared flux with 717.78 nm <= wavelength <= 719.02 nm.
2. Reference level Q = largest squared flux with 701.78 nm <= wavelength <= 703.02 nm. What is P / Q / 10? 0.093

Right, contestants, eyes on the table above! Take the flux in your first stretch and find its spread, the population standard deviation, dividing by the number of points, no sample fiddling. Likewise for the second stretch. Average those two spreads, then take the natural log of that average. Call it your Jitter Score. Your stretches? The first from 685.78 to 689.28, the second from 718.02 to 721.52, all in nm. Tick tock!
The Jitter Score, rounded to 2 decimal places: -0.41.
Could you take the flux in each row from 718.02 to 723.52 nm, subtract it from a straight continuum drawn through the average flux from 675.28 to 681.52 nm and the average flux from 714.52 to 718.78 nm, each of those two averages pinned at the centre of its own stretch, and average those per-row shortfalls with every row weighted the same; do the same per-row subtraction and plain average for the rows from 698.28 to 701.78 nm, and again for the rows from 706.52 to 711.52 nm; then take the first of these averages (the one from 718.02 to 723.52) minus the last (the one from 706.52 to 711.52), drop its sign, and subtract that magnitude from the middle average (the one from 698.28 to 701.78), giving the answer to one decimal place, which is -2.3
